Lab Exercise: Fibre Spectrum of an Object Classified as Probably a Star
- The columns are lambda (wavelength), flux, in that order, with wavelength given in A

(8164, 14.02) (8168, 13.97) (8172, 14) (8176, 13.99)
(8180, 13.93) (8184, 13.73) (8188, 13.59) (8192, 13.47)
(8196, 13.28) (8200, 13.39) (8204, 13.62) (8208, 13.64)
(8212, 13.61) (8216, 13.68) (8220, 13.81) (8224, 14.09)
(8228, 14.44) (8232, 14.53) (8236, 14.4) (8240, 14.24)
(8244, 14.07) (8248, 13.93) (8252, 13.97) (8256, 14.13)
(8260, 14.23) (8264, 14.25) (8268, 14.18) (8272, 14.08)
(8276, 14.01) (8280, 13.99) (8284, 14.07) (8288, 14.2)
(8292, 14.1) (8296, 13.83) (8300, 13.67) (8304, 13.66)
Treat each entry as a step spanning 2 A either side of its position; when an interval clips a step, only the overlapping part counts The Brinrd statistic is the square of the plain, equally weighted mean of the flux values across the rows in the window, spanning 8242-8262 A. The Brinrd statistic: 198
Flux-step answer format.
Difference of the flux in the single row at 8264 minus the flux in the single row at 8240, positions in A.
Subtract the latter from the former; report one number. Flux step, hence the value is 0.0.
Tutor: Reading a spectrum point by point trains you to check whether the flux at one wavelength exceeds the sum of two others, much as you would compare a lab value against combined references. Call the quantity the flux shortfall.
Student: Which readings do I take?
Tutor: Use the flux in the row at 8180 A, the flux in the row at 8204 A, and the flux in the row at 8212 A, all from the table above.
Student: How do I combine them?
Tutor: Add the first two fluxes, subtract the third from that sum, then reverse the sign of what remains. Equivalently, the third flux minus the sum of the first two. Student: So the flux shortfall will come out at -13.9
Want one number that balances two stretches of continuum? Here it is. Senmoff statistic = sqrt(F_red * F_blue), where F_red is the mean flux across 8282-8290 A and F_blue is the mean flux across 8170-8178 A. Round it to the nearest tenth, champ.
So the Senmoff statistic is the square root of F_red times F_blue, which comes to 14.1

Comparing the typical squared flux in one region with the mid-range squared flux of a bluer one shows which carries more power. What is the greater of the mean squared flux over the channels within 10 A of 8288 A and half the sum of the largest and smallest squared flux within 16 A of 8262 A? 199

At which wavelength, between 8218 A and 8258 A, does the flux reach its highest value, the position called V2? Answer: 8232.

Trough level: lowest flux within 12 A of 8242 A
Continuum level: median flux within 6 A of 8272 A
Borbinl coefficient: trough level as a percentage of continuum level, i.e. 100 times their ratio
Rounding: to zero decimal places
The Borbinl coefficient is 99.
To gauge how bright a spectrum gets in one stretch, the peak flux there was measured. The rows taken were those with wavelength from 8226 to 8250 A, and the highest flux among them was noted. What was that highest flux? 14.53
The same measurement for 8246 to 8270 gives 14.25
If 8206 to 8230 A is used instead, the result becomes 14.44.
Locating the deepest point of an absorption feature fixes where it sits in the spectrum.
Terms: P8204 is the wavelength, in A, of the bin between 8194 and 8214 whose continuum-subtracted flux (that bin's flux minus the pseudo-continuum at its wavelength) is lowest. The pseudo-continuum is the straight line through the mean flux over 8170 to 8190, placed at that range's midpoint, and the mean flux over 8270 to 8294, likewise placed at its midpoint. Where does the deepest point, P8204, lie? 8196 A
